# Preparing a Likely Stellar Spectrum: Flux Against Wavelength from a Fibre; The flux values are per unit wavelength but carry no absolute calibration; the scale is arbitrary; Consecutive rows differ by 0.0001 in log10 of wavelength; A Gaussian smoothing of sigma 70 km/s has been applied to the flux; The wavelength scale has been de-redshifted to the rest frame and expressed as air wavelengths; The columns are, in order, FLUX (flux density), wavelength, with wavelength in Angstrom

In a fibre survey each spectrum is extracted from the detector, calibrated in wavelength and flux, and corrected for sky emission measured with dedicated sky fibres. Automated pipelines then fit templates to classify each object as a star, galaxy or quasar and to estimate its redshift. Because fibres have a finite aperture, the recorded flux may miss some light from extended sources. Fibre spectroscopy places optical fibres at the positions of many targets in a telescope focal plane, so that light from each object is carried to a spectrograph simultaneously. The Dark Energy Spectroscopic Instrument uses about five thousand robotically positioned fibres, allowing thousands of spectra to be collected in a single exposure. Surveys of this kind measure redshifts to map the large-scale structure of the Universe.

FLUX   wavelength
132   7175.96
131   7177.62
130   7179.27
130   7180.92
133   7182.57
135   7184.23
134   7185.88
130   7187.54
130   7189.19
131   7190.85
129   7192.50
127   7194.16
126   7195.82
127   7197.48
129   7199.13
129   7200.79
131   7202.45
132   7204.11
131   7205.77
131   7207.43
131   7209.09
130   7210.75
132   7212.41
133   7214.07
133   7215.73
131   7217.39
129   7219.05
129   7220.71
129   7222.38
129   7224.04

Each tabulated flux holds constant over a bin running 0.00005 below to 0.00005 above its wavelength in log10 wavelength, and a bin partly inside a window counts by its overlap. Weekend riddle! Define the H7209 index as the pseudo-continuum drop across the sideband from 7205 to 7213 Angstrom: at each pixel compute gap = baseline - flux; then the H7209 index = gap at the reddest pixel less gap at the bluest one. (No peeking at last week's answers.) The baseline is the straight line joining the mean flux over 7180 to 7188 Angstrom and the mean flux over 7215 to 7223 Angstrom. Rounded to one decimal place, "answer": -1.4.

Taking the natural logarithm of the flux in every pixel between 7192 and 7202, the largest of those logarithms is 4.860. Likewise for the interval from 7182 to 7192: 4.905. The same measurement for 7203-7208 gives 4.883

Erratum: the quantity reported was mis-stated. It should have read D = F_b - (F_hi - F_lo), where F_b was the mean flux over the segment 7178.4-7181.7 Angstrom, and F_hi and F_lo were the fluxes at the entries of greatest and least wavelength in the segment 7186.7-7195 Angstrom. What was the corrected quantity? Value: 133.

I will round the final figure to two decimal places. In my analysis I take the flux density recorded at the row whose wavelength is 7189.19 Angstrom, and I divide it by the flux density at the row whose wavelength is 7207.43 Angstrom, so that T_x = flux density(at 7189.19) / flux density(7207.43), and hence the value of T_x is 0.99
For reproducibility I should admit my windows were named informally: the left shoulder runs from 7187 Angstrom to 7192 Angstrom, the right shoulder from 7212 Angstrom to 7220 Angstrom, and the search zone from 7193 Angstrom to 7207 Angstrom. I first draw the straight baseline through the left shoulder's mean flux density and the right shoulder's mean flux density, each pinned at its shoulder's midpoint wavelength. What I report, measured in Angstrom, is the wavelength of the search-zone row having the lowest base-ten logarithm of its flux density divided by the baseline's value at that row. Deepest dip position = 7195.82 Angstrom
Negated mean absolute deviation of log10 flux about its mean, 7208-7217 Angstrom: -0.0034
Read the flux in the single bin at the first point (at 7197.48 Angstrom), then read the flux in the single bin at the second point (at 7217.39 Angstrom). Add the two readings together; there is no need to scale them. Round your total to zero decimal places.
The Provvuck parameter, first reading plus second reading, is 258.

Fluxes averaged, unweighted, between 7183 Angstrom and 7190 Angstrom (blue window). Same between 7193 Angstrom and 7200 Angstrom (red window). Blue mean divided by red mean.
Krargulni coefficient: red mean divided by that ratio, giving 122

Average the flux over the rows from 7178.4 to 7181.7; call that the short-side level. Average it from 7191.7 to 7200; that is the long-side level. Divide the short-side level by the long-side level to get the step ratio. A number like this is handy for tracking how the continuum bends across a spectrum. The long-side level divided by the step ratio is 125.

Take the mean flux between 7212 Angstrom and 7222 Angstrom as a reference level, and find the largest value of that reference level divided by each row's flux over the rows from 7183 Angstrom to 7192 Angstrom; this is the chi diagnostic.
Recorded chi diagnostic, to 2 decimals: 1.01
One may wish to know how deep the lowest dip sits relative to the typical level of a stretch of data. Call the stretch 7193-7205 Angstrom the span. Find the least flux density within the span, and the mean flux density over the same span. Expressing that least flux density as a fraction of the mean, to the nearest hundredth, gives 0.98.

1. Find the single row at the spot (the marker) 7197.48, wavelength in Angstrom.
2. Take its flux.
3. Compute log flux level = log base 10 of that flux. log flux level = 2.10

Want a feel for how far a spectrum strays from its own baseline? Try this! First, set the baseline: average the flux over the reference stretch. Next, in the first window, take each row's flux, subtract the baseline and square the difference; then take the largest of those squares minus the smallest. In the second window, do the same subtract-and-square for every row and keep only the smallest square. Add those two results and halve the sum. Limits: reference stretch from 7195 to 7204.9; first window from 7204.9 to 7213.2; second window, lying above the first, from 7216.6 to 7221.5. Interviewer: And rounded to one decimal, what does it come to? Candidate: 4.0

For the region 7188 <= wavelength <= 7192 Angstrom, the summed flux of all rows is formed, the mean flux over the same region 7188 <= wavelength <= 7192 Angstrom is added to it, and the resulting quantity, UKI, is 392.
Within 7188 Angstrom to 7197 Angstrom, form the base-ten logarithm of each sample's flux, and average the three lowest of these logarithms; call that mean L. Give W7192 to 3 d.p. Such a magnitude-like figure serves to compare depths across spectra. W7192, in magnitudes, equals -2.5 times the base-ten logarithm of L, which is -0.808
